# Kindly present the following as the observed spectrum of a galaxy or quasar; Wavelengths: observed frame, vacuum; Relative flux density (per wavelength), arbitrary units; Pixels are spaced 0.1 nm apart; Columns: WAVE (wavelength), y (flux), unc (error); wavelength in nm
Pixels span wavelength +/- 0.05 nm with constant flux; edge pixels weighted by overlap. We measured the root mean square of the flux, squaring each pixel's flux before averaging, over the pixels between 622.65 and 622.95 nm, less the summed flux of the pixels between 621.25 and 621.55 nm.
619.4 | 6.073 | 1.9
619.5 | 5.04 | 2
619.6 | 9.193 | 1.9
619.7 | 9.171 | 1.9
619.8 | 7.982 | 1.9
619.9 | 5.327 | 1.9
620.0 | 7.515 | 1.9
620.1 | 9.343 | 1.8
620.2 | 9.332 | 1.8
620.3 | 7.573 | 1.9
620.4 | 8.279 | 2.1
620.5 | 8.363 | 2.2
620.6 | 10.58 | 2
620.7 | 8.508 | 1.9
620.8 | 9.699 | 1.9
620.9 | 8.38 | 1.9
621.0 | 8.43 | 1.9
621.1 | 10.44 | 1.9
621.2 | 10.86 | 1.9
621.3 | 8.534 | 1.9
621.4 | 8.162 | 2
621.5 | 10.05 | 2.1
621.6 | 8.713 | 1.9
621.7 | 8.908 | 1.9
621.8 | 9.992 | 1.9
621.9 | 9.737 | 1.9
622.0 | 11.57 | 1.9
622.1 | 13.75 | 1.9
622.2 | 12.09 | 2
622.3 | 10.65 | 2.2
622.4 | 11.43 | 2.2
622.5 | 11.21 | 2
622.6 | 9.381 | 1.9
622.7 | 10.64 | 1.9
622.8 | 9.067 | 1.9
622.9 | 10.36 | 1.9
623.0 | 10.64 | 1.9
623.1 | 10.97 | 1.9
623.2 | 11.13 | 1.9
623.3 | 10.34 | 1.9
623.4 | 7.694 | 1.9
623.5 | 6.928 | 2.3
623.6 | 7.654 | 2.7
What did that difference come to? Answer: -16.7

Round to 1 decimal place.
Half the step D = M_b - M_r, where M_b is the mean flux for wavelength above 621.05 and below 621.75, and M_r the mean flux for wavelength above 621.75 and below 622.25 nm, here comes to -1.0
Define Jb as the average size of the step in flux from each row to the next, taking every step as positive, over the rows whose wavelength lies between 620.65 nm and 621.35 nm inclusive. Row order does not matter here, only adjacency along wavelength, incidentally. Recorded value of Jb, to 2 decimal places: 1.22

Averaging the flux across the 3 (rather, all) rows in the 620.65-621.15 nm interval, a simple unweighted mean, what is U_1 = 9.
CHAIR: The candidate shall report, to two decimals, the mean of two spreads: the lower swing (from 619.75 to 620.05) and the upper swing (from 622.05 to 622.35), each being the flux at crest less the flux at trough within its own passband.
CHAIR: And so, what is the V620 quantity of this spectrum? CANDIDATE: 2.88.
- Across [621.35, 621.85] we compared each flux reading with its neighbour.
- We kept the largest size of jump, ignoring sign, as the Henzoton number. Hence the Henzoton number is 1.89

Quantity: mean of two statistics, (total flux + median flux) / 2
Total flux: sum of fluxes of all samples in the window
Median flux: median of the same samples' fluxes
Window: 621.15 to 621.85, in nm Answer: 37.1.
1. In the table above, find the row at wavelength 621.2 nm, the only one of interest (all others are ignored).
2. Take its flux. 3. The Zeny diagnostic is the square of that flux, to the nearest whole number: 118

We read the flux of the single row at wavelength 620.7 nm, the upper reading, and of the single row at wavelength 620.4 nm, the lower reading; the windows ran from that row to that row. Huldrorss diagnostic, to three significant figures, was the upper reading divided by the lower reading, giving 1.03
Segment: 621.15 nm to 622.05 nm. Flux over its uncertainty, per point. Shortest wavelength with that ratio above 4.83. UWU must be 621.2 nm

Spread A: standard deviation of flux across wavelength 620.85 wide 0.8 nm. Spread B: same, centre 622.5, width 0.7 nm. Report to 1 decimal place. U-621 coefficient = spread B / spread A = 1.0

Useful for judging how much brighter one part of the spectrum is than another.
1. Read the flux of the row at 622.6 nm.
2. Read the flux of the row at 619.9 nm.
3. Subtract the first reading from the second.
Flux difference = -4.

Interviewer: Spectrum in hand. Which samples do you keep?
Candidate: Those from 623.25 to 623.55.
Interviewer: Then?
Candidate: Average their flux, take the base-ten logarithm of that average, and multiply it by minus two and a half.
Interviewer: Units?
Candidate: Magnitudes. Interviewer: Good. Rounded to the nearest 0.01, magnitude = -2.30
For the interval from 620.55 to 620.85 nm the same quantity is -2.46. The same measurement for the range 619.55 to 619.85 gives -2.36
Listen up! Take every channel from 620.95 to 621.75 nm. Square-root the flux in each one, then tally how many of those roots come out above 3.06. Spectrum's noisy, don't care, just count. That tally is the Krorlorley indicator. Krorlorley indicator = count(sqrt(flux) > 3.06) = 3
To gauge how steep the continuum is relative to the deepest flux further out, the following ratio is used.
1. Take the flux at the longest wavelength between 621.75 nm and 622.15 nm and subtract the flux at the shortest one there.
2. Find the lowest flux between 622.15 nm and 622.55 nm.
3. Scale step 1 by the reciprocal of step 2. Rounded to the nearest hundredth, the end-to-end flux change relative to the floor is 0.35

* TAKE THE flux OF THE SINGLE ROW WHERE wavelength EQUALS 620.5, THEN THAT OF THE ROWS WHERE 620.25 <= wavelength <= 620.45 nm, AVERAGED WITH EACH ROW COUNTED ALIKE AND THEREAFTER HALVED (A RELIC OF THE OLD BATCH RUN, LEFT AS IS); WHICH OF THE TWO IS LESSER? 4.0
